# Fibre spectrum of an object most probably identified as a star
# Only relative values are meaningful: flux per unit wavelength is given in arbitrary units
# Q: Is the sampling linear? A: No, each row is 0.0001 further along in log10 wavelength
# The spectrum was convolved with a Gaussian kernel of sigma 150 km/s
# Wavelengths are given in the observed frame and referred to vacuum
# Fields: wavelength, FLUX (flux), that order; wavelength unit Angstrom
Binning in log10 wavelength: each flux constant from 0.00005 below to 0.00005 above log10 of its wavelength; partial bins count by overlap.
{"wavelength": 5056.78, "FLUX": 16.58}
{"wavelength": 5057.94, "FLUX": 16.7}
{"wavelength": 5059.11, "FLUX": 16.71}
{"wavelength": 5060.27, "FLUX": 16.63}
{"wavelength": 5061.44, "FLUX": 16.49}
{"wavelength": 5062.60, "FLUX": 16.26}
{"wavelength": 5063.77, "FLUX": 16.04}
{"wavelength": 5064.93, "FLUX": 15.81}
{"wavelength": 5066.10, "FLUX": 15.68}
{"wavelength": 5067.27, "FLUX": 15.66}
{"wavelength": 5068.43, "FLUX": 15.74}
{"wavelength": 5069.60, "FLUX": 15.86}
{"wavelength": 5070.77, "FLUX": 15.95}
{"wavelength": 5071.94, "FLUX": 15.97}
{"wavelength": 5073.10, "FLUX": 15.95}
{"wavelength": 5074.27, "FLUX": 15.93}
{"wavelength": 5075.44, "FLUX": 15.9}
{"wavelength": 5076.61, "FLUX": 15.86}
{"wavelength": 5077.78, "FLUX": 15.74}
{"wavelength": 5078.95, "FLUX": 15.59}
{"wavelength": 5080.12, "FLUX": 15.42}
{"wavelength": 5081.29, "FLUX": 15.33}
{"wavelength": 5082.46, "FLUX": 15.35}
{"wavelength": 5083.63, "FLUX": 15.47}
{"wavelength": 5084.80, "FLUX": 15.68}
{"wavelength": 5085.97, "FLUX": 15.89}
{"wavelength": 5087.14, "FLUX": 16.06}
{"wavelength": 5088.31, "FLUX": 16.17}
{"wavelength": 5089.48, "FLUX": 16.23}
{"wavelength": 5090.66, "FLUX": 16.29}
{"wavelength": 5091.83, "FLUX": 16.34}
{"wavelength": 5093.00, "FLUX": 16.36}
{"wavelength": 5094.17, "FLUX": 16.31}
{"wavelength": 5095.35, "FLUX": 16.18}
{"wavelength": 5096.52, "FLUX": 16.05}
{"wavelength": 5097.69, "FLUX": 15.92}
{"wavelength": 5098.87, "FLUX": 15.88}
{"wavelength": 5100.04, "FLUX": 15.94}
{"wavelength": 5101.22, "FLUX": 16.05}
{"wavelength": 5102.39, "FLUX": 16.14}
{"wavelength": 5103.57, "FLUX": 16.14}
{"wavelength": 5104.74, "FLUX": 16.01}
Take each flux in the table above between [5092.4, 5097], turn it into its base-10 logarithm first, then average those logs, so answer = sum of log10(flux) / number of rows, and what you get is 1.21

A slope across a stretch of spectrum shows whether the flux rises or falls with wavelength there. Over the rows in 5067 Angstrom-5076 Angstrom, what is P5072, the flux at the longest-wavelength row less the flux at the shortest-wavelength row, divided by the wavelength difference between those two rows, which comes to 0.03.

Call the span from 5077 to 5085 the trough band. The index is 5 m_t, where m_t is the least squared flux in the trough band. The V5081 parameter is 1175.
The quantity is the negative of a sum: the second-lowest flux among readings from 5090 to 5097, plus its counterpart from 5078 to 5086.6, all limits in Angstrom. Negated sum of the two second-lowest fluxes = -31.53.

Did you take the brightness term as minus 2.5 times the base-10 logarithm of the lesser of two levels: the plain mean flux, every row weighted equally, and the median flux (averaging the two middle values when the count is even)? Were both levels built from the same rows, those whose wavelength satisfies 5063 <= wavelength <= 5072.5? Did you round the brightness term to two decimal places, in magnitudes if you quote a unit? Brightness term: -3.00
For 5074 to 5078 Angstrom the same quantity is -3.00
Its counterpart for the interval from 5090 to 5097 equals -3.03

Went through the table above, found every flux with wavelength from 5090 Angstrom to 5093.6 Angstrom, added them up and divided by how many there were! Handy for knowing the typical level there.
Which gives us 16.3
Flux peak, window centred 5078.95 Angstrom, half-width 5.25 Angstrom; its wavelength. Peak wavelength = 5074.27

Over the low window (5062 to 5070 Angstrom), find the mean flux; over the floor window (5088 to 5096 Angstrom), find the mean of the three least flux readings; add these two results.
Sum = 32.1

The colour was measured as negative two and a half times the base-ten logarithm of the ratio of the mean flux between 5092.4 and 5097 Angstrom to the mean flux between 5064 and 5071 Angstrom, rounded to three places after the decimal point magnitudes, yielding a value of -0.030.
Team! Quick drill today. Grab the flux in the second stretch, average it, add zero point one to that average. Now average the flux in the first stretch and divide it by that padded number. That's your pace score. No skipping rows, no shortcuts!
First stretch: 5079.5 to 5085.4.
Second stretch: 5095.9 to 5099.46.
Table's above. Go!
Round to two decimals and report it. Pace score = 0.96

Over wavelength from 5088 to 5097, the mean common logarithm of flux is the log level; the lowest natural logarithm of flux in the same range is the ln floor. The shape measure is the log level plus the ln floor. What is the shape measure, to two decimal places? 3.99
